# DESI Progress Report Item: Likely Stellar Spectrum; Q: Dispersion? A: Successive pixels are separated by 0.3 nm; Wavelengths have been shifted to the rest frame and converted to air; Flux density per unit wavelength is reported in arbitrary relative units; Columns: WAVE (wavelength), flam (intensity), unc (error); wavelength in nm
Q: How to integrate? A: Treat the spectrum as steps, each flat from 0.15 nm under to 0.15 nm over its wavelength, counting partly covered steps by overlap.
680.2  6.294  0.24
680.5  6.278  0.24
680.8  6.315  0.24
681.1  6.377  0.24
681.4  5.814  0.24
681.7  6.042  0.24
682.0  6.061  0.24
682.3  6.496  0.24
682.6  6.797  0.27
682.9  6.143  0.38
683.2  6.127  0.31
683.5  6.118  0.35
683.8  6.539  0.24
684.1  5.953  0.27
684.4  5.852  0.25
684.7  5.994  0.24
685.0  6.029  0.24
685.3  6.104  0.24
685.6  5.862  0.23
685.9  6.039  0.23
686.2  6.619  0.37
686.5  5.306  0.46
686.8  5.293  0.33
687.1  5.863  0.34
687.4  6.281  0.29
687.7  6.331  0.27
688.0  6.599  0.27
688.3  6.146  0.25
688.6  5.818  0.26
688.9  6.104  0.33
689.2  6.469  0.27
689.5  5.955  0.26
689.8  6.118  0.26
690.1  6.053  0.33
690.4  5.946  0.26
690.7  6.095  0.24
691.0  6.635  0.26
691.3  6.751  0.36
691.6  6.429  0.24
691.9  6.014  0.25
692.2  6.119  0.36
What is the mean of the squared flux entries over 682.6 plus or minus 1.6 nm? 38.8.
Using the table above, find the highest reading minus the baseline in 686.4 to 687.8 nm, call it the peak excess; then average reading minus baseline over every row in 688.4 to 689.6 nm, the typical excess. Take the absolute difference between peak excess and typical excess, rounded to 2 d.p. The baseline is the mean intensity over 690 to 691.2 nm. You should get 0.24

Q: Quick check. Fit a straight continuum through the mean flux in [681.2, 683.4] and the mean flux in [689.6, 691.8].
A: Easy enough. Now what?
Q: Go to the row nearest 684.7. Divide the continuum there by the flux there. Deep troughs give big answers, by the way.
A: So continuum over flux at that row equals 1.040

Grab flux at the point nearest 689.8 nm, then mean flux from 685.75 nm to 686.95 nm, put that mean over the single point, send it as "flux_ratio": 0.95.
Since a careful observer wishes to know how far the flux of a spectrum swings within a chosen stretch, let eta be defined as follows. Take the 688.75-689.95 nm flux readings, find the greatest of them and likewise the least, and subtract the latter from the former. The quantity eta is 0.51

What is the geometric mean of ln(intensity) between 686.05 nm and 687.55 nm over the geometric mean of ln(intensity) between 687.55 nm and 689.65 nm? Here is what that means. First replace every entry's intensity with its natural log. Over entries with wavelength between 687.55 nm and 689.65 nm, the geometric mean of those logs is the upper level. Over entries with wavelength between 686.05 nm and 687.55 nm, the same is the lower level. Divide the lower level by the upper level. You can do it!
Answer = 0.97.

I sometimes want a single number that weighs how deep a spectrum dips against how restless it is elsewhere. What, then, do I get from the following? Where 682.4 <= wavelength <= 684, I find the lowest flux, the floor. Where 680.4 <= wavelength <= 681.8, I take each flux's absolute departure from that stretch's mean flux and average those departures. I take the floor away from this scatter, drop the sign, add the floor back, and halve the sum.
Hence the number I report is 6.02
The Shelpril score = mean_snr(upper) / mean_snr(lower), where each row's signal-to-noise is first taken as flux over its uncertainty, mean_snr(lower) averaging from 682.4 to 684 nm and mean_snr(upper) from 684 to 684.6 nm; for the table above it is 1.07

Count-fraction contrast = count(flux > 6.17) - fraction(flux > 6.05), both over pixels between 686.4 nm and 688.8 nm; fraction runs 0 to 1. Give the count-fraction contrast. 2.5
